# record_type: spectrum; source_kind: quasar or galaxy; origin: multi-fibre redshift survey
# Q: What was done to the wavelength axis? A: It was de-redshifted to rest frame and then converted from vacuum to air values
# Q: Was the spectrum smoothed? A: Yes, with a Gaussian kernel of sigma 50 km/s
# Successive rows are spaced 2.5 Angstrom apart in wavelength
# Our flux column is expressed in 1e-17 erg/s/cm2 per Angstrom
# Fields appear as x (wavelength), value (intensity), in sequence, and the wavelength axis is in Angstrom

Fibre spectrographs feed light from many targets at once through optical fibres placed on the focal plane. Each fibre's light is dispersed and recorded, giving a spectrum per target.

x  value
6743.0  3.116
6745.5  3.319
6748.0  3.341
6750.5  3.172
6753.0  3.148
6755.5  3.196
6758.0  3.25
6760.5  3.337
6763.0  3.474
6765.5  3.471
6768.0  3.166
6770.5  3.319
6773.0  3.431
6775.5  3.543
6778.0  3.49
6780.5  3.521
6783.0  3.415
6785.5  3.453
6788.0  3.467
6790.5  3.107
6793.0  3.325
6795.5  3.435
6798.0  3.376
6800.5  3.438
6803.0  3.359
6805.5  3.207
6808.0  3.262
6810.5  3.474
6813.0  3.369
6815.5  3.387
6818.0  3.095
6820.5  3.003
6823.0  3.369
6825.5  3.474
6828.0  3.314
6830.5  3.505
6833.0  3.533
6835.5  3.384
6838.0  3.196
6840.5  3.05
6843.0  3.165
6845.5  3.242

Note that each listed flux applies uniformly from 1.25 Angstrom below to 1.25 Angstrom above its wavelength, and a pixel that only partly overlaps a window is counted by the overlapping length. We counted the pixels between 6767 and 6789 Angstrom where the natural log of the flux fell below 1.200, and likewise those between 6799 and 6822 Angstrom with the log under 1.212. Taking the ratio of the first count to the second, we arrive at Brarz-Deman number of 0.40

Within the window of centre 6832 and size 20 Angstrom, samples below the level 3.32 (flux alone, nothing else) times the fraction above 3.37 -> 1.5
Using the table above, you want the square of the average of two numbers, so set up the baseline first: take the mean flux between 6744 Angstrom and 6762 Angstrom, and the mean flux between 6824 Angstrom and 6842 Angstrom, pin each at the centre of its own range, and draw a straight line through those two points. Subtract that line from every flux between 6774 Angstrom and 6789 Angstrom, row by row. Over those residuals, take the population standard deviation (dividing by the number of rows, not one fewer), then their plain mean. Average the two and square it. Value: 0.014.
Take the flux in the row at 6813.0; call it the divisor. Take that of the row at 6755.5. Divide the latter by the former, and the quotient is 0.95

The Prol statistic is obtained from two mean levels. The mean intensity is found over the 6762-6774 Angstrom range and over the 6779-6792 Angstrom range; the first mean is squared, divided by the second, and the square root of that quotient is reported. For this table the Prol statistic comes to 1.83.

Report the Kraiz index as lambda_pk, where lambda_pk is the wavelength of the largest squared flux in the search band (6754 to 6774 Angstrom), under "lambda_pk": 6763.0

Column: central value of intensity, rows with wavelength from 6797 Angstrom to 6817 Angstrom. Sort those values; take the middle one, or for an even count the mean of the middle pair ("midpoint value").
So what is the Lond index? 3.37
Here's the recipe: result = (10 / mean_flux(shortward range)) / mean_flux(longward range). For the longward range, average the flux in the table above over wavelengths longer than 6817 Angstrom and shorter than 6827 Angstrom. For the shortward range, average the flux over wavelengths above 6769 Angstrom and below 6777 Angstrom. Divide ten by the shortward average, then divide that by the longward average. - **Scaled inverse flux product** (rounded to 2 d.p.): 0.90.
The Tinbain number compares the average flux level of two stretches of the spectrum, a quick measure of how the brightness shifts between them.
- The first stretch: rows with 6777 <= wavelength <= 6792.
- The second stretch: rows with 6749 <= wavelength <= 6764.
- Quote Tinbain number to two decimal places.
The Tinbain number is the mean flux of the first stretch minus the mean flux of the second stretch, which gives 0.15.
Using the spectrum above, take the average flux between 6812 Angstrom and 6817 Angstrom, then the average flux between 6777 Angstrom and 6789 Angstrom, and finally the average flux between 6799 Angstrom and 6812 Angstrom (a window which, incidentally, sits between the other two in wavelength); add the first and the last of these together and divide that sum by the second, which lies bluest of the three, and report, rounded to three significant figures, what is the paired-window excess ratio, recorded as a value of 1.94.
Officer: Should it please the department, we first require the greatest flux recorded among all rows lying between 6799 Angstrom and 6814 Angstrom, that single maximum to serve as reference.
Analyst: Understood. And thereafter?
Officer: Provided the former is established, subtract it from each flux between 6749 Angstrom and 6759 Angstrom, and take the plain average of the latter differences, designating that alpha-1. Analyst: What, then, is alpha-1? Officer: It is -0.28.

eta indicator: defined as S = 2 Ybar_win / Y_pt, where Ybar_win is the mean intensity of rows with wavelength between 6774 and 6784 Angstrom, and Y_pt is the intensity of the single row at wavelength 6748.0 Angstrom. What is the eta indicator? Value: 2.09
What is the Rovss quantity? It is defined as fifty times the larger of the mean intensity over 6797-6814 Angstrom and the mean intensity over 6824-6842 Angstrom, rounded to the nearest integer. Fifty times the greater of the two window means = 168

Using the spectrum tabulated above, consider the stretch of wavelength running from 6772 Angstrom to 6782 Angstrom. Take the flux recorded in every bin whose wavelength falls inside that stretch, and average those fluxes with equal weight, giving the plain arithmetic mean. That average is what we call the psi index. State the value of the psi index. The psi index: 3.50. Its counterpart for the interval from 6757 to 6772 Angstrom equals 3.34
